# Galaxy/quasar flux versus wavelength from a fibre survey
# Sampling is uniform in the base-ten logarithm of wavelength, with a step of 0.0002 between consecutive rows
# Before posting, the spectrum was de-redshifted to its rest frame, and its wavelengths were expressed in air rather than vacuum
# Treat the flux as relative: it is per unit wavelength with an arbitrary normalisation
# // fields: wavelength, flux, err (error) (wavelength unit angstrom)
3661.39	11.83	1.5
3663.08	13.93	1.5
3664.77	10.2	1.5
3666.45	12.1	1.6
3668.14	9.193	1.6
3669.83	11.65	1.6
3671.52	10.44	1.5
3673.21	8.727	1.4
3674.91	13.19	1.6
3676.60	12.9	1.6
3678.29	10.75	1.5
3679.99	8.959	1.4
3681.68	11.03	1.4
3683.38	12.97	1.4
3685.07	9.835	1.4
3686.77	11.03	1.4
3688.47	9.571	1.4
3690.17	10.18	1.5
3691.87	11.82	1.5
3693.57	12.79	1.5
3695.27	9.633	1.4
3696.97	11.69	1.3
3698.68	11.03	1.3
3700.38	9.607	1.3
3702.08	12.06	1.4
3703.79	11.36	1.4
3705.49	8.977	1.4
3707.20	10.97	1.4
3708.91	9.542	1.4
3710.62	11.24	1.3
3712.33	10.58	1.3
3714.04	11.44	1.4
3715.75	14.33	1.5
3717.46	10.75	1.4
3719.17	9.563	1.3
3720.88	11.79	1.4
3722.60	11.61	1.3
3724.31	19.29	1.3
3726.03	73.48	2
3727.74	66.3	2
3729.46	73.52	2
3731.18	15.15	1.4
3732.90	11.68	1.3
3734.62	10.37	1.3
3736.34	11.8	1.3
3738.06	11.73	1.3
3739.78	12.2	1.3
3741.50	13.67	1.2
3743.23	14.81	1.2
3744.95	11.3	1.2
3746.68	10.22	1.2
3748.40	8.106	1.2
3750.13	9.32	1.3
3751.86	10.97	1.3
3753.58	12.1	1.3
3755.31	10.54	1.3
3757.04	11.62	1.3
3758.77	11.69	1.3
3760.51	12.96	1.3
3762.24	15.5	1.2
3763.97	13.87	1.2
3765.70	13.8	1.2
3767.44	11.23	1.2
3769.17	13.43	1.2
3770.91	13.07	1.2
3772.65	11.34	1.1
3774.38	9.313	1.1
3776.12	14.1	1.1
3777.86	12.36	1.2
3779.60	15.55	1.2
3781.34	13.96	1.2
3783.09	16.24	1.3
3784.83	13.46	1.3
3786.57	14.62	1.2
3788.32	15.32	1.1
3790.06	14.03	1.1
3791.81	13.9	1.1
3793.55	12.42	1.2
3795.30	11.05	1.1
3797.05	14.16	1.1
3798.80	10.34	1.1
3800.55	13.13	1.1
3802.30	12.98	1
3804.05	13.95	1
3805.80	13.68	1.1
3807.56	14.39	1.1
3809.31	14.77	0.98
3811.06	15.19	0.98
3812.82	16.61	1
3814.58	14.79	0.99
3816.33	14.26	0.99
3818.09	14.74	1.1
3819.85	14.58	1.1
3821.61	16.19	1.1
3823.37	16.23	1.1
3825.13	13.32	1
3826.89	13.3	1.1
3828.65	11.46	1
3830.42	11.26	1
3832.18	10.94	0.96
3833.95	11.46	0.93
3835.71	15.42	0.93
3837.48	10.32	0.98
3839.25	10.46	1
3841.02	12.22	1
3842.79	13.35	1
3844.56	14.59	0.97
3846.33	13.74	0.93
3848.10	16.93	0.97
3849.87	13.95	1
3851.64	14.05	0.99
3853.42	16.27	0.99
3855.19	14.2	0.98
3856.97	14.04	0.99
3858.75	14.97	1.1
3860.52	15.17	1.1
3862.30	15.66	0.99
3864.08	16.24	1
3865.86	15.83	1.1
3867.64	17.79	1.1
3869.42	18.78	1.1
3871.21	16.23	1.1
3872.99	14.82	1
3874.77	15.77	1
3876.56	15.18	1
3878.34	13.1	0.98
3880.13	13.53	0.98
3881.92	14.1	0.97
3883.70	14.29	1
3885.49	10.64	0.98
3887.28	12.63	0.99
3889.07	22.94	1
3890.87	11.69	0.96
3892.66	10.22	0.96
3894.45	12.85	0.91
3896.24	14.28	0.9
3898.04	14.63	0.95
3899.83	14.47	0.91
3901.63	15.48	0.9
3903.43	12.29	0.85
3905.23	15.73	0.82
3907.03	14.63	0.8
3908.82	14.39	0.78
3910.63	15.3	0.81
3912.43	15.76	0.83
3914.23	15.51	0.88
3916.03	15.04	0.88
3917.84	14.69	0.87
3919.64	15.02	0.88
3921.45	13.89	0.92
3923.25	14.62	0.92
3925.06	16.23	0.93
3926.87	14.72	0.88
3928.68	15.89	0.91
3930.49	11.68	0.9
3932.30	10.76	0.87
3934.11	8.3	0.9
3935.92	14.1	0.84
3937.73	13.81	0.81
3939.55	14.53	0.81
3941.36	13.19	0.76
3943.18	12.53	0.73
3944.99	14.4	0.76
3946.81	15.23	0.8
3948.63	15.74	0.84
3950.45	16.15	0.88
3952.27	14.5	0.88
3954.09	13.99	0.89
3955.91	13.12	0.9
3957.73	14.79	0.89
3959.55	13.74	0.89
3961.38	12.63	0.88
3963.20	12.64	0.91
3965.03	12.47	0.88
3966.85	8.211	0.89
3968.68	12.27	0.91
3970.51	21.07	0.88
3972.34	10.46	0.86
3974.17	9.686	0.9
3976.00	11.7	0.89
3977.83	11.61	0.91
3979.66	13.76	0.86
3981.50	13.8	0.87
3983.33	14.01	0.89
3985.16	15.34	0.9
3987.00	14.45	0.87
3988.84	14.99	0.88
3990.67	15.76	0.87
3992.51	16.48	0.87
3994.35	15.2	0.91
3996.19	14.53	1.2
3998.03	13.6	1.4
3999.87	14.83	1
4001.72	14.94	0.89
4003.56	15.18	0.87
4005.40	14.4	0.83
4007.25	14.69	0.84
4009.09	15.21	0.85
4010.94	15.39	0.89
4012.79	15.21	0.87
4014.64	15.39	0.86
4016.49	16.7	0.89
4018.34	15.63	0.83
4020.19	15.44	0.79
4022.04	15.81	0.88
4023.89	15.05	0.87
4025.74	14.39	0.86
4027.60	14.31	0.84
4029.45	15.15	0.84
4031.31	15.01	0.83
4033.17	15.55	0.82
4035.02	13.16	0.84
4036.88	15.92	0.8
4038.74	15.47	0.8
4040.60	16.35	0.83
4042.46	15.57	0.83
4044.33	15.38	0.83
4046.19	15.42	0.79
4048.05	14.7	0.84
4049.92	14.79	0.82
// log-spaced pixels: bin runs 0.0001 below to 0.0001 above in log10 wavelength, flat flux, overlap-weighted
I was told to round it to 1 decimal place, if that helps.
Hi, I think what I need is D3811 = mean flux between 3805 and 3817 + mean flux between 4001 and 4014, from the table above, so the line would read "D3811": 29.8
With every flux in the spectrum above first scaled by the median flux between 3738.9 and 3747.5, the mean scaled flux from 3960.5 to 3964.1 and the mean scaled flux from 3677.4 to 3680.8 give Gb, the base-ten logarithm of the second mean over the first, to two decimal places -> -0.11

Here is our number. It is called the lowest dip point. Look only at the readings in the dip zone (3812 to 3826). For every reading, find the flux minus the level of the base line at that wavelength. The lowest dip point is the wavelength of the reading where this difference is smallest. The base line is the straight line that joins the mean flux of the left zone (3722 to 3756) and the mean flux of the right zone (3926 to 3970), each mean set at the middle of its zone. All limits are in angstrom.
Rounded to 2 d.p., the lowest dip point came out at 3825.13 angstrom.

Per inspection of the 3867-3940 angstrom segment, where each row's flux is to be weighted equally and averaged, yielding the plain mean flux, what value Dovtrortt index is 14.4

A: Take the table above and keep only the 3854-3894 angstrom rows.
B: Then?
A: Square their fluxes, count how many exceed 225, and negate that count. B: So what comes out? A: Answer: -10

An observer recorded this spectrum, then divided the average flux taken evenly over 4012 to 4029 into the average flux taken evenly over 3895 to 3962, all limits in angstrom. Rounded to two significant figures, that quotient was 0.93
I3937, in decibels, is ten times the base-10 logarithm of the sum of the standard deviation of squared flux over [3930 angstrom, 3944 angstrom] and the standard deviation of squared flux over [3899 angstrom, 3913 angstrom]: 19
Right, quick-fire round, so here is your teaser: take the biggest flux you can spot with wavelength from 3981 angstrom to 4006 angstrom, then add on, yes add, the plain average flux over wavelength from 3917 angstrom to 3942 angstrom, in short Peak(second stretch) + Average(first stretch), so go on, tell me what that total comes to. 30.2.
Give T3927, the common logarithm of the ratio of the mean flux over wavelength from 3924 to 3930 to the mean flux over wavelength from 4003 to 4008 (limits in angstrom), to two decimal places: 0.02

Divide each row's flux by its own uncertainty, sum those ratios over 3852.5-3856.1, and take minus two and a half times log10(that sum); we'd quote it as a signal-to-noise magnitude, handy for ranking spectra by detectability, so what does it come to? -3.7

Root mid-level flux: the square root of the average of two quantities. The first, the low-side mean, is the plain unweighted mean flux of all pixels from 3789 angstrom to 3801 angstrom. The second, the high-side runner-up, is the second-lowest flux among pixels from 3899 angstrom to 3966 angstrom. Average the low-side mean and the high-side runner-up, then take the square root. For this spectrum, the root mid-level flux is 3.4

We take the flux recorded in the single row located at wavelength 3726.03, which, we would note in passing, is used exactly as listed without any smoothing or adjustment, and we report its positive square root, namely 8.57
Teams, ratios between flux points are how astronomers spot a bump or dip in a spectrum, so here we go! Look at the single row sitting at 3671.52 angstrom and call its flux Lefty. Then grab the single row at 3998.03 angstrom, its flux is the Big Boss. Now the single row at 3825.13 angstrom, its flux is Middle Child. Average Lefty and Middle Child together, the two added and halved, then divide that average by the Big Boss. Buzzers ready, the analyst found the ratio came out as 0.87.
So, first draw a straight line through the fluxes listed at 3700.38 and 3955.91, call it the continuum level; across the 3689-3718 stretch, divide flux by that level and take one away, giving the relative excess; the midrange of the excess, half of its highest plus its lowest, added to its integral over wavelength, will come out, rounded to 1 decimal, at 4.4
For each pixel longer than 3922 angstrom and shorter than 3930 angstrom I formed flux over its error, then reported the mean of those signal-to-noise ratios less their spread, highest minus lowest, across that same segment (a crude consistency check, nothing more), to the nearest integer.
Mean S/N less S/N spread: 15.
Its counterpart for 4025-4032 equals 16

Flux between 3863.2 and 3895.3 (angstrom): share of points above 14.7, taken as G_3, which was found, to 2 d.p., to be 0.50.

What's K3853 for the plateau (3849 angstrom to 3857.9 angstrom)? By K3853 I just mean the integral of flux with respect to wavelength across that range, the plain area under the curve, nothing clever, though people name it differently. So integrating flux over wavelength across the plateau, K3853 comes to 129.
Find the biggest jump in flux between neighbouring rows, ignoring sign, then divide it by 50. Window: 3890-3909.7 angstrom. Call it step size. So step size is 0.069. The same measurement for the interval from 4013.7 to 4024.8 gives 0.026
